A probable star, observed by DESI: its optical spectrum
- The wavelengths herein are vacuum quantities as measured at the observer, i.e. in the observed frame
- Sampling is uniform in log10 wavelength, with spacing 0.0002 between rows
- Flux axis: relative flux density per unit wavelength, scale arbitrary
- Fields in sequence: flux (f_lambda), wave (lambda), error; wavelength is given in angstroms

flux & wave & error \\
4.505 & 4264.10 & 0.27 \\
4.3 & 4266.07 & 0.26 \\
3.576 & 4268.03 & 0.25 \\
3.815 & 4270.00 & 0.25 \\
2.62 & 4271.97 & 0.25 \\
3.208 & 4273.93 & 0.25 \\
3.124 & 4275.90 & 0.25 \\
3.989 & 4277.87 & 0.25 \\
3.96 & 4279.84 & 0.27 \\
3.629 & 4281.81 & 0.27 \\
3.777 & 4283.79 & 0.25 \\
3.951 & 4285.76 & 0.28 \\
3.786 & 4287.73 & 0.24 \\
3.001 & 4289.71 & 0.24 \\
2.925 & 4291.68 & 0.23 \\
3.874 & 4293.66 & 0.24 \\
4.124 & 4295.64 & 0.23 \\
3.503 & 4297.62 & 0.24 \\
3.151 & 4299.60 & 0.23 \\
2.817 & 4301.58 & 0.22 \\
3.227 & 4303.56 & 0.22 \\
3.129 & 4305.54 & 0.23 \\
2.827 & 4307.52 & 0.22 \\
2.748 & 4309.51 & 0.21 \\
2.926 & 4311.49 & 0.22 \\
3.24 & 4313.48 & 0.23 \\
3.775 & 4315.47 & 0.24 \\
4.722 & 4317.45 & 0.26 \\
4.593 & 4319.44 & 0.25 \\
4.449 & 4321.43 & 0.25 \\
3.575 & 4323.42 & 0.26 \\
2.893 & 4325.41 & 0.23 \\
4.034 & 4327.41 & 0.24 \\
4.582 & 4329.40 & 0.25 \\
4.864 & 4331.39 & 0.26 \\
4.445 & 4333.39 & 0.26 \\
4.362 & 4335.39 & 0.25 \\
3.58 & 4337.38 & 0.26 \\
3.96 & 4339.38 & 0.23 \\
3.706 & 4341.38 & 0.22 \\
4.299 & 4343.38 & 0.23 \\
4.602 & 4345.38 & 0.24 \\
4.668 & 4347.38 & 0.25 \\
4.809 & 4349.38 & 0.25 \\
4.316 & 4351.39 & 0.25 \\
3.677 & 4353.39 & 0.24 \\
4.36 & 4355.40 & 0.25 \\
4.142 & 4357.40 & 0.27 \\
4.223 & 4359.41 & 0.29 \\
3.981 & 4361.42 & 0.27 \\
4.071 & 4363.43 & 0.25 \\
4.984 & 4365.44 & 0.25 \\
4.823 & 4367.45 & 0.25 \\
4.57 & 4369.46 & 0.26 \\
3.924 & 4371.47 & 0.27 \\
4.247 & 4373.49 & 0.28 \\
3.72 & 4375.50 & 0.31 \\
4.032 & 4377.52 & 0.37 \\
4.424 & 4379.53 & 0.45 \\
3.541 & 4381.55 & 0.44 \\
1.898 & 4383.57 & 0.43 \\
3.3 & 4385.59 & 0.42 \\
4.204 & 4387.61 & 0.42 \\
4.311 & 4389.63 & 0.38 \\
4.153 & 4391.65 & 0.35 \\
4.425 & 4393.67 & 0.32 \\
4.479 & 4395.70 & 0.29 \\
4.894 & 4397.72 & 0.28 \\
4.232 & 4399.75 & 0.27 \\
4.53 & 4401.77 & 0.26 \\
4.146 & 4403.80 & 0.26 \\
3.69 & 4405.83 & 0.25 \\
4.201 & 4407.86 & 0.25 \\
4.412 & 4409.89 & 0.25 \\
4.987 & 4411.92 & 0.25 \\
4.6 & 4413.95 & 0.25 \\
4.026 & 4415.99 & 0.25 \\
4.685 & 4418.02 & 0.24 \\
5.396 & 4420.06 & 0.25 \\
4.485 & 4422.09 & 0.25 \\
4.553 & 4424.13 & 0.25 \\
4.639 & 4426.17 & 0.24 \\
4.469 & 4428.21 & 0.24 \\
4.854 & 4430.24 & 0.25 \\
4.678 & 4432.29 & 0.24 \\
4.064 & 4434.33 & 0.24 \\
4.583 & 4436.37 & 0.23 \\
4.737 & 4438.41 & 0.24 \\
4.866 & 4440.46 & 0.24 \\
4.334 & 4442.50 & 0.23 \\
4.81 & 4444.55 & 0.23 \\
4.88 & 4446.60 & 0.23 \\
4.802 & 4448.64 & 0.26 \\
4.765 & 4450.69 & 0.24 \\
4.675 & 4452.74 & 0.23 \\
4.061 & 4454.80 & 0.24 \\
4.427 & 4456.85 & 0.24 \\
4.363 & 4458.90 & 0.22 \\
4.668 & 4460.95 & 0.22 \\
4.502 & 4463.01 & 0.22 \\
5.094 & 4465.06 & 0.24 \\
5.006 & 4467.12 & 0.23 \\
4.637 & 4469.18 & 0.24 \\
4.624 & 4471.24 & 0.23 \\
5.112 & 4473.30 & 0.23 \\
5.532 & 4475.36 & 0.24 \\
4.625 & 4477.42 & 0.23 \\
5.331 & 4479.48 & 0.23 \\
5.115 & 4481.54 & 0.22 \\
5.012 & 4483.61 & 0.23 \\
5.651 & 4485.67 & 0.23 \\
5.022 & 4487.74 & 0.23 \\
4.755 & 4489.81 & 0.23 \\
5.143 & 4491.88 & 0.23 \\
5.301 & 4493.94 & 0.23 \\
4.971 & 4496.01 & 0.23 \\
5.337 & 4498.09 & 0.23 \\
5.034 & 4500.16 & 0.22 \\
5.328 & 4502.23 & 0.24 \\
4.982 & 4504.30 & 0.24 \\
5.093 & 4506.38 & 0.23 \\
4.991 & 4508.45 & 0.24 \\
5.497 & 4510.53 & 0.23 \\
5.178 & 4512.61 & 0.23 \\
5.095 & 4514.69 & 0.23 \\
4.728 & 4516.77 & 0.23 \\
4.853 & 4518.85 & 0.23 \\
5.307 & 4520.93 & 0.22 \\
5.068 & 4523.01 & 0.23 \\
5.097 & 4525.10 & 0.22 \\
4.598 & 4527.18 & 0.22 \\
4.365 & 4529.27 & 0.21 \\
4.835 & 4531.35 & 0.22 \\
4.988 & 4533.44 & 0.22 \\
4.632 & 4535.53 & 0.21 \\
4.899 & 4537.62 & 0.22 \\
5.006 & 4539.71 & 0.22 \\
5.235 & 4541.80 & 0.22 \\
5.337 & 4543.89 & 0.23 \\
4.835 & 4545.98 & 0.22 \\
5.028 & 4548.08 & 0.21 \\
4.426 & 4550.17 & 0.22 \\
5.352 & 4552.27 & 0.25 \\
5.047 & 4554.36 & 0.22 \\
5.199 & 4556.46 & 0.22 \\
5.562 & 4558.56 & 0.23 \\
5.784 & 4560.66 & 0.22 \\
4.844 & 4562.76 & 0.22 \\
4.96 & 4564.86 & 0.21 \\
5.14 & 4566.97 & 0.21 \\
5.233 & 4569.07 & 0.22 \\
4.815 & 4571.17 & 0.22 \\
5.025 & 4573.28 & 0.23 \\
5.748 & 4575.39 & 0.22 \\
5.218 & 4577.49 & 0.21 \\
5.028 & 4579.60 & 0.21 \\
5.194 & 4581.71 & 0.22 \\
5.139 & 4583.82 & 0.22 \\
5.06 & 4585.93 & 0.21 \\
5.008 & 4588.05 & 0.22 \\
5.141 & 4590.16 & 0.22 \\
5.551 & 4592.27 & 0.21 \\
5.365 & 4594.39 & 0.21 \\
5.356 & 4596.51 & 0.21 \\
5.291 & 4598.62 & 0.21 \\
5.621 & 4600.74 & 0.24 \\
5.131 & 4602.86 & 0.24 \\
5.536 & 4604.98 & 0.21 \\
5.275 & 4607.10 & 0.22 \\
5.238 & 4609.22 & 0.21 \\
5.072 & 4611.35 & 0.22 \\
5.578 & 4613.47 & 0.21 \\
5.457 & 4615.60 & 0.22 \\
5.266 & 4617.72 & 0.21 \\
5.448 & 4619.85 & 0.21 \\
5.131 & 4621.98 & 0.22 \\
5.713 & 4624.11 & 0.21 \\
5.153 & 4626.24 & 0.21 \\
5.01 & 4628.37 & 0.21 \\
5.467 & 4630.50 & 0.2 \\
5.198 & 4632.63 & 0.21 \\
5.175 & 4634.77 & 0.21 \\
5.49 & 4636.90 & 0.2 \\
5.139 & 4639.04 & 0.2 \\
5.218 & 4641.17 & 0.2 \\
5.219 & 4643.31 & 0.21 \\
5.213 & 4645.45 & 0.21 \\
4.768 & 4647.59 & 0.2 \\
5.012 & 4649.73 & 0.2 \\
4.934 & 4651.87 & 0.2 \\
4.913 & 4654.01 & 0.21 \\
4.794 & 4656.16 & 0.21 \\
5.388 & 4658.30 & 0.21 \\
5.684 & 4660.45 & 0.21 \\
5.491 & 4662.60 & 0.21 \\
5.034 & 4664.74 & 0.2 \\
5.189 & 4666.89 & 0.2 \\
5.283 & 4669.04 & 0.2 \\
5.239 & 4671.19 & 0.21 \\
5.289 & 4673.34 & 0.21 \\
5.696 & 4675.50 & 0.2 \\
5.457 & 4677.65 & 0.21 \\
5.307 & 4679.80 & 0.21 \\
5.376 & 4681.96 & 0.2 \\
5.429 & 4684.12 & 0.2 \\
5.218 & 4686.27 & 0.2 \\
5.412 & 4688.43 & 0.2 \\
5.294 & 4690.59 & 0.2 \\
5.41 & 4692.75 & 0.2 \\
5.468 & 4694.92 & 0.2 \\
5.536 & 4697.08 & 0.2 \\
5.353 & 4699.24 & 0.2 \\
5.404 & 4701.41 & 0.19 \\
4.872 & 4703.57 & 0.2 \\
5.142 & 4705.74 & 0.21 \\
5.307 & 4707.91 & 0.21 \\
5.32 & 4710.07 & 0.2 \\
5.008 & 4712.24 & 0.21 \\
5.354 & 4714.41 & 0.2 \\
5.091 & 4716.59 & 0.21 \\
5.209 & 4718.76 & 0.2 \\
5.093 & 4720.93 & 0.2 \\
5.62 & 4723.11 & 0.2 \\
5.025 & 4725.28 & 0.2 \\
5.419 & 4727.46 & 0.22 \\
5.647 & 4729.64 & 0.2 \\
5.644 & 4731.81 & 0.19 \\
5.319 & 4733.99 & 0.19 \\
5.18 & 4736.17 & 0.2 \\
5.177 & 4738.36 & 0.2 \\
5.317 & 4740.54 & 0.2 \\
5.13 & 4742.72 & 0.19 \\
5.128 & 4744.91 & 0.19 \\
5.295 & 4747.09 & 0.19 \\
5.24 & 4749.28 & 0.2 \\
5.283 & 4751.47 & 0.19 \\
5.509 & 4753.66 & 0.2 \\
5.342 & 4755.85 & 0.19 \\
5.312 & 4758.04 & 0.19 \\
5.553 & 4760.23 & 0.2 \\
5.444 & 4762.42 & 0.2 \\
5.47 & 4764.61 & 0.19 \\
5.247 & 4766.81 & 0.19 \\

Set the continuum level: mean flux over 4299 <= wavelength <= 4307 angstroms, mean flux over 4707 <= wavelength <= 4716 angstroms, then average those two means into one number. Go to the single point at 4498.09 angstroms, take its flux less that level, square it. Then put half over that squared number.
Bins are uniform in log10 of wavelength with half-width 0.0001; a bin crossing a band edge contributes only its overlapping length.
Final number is 0.36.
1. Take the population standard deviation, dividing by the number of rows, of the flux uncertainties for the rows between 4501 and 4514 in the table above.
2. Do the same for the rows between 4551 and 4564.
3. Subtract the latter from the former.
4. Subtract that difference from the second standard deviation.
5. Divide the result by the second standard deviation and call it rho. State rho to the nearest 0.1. 1.5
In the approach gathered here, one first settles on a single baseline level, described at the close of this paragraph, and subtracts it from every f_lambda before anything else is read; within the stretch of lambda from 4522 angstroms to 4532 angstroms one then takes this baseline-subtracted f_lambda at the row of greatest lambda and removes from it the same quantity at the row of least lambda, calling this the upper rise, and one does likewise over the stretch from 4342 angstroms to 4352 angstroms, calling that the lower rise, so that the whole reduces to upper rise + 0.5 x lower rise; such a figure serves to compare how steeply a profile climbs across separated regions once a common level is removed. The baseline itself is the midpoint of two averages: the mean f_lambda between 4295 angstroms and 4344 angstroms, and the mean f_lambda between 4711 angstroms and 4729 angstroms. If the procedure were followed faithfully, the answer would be -0.2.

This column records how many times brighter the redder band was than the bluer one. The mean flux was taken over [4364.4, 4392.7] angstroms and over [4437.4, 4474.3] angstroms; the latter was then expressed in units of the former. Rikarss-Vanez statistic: 1.17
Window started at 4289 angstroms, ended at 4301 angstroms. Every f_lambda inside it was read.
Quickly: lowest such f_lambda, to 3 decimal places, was 2.925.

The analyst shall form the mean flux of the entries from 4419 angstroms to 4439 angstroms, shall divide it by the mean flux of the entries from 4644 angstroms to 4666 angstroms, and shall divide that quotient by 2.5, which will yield 0.36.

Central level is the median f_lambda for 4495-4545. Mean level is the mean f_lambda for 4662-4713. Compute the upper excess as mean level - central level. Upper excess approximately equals 0.29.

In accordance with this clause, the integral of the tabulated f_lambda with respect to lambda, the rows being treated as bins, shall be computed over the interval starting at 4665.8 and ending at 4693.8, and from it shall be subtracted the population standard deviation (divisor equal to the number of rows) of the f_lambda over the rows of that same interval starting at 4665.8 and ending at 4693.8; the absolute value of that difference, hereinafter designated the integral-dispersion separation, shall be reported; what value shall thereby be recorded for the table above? 150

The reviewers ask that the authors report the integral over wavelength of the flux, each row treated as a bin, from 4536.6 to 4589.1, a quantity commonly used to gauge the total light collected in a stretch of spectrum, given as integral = 269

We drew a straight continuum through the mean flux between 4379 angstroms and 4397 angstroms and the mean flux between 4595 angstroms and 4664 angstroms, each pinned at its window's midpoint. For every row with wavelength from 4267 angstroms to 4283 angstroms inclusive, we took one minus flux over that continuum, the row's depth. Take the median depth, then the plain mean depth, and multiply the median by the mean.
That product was 0.011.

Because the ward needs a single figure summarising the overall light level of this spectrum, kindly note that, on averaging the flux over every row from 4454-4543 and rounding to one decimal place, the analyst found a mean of 5.0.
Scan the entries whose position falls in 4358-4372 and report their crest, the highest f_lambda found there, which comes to 4.984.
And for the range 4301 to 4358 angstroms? 4.864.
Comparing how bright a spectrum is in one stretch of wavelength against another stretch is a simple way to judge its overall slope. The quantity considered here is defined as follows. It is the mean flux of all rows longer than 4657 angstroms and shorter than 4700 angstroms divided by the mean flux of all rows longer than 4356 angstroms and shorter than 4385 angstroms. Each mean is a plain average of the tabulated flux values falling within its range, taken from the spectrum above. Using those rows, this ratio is 1.33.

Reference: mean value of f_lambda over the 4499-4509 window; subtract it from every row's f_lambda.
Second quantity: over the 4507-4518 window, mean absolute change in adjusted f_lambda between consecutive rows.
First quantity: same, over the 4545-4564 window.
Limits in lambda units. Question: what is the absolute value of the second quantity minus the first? 0.1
